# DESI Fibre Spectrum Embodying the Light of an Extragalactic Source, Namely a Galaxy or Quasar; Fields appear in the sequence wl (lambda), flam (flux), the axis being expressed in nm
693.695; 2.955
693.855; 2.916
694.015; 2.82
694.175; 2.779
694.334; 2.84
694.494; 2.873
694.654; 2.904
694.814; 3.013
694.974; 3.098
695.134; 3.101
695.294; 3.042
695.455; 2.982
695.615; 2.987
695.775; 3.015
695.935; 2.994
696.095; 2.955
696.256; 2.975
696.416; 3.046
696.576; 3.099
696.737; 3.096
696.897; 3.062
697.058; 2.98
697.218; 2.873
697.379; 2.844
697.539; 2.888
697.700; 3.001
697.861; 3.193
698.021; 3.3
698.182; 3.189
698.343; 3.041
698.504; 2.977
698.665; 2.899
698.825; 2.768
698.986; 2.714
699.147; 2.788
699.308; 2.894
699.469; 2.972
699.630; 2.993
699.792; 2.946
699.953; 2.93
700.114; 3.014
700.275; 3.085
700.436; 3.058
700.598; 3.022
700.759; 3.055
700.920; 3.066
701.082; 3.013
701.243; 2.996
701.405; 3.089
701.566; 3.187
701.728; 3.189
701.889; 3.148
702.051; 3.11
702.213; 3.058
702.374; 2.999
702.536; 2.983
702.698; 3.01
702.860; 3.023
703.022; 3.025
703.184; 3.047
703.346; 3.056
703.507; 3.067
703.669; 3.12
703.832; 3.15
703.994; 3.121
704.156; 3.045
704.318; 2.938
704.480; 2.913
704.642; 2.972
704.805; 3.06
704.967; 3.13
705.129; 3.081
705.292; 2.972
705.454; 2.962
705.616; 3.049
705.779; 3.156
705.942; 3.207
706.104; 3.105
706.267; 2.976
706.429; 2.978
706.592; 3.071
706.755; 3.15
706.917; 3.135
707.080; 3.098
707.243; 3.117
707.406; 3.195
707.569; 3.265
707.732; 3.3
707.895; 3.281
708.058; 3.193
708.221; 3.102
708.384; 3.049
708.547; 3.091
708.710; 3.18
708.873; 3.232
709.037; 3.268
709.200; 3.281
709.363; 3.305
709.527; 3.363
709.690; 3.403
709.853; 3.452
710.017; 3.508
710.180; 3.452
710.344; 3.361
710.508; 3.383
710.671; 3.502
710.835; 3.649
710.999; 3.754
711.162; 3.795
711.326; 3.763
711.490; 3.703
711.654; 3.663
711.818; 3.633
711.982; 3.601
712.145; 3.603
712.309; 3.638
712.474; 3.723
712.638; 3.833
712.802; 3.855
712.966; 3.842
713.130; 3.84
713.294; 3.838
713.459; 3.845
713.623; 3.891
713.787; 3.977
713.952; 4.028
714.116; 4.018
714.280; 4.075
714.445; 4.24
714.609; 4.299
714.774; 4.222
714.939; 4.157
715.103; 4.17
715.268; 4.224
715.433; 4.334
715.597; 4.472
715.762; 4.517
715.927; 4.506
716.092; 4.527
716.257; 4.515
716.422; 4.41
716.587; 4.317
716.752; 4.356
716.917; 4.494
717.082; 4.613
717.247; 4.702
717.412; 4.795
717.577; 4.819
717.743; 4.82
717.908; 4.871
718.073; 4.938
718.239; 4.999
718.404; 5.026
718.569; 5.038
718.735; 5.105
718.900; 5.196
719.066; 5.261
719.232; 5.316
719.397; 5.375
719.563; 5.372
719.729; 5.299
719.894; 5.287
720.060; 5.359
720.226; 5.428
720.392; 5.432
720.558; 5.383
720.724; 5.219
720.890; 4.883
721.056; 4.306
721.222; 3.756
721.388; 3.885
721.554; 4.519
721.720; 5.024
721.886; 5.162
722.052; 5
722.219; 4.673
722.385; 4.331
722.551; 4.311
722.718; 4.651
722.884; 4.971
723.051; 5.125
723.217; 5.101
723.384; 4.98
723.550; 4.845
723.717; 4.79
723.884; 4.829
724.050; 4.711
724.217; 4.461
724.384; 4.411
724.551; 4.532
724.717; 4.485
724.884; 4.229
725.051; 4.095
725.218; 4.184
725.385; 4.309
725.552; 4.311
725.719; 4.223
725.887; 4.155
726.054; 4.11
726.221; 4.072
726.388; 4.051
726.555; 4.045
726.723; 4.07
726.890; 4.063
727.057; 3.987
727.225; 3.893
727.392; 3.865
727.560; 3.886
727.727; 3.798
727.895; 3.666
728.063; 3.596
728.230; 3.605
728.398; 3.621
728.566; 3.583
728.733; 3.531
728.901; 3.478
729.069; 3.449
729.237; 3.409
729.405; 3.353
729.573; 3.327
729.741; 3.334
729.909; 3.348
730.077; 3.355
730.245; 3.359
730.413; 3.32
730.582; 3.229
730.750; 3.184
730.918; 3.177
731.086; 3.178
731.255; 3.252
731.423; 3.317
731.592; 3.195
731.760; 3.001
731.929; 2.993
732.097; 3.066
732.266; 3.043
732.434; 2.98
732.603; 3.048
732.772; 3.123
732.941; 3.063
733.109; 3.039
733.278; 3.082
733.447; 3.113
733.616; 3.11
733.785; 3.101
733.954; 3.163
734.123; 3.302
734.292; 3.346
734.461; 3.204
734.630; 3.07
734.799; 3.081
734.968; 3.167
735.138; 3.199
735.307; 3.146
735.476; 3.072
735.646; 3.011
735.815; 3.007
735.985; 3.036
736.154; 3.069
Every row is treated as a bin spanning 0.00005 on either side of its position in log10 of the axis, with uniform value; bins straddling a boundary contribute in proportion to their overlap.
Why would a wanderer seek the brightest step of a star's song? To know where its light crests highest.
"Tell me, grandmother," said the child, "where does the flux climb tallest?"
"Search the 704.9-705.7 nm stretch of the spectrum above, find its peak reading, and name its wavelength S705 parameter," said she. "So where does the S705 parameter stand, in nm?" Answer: 704.967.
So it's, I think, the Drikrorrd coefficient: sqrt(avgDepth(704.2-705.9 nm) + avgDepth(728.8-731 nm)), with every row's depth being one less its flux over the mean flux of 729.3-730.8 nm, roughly 0.285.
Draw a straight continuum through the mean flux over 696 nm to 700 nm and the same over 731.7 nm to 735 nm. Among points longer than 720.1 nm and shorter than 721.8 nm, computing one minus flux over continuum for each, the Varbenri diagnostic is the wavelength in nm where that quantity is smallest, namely 720.392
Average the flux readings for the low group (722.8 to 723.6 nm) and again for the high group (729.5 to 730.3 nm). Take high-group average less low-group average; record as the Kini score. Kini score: -1.7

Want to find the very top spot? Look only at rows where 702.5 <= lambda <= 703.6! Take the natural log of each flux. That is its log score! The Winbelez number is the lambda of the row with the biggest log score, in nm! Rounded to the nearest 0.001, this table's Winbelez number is 703.507 nm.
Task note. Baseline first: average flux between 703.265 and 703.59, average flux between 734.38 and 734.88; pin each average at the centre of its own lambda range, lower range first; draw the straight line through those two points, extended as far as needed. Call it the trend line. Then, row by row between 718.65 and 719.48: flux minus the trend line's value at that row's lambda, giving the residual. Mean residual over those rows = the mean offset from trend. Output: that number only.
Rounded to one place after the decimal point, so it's 2.2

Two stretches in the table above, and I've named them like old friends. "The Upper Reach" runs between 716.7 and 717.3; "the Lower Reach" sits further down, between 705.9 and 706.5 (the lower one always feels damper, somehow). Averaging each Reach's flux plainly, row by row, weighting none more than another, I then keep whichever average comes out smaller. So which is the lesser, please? 3.1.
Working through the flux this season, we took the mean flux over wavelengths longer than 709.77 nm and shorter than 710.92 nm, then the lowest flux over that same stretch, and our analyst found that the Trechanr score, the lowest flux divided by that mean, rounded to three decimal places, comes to 0.968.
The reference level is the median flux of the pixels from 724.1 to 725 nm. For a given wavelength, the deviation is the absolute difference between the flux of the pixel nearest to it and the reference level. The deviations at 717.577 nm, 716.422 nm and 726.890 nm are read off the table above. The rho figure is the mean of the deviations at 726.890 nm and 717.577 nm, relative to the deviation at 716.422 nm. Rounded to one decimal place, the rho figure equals 7.4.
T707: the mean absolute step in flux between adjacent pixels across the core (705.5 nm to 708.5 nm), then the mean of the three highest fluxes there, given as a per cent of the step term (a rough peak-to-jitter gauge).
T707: 5224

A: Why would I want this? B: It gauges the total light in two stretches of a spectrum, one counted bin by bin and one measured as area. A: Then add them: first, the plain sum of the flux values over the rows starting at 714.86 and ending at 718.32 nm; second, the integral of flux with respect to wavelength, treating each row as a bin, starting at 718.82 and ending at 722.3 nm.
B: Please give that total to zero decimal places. 113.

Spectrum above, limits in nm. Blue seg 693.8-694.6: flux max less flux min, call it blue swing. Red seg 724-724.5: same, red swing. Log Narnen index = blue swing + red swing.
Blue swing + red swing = 0.4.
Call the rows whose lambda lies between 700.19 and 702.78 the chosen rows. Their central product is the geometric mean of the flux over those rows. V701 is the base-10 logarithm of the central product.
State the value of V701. 0.49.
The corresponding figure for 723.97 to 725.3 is 0.64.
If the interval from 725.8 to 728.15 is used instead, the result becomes 0.60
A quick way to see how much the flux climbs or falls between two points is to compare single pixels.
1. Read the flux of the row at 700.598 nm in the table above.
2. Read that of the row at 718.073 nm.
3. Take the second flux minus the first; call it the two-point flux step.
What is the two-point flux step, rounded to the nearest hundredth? 1.92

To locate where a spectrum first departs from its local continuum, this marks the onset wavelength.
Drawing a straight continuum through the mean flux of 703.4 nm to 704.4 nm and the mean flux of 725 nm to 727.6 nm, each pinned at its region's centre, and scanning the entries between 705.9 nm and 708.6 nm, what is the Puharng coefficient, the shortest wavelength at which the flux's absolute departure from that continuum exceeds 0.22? 708.384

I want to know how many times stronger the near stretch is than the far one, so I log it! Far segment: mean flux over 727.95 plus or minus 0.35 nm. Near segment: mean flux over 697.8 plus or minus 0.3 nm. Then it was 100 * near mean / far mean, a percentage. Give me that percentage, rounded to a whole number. 84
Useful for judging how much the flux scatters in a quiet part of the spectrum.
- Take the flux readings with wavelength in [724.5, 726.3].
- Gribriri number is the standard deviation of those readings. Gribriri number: 0.15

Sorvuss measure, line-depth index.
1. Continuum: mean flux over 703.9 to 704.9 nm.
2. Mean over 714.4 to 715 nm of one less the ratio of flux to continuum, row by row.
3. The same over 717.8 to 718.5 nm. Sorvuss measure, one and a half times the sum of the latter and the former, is -1.6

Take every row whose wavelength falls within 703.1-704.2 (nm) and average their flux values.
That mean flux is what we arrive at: 3.09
